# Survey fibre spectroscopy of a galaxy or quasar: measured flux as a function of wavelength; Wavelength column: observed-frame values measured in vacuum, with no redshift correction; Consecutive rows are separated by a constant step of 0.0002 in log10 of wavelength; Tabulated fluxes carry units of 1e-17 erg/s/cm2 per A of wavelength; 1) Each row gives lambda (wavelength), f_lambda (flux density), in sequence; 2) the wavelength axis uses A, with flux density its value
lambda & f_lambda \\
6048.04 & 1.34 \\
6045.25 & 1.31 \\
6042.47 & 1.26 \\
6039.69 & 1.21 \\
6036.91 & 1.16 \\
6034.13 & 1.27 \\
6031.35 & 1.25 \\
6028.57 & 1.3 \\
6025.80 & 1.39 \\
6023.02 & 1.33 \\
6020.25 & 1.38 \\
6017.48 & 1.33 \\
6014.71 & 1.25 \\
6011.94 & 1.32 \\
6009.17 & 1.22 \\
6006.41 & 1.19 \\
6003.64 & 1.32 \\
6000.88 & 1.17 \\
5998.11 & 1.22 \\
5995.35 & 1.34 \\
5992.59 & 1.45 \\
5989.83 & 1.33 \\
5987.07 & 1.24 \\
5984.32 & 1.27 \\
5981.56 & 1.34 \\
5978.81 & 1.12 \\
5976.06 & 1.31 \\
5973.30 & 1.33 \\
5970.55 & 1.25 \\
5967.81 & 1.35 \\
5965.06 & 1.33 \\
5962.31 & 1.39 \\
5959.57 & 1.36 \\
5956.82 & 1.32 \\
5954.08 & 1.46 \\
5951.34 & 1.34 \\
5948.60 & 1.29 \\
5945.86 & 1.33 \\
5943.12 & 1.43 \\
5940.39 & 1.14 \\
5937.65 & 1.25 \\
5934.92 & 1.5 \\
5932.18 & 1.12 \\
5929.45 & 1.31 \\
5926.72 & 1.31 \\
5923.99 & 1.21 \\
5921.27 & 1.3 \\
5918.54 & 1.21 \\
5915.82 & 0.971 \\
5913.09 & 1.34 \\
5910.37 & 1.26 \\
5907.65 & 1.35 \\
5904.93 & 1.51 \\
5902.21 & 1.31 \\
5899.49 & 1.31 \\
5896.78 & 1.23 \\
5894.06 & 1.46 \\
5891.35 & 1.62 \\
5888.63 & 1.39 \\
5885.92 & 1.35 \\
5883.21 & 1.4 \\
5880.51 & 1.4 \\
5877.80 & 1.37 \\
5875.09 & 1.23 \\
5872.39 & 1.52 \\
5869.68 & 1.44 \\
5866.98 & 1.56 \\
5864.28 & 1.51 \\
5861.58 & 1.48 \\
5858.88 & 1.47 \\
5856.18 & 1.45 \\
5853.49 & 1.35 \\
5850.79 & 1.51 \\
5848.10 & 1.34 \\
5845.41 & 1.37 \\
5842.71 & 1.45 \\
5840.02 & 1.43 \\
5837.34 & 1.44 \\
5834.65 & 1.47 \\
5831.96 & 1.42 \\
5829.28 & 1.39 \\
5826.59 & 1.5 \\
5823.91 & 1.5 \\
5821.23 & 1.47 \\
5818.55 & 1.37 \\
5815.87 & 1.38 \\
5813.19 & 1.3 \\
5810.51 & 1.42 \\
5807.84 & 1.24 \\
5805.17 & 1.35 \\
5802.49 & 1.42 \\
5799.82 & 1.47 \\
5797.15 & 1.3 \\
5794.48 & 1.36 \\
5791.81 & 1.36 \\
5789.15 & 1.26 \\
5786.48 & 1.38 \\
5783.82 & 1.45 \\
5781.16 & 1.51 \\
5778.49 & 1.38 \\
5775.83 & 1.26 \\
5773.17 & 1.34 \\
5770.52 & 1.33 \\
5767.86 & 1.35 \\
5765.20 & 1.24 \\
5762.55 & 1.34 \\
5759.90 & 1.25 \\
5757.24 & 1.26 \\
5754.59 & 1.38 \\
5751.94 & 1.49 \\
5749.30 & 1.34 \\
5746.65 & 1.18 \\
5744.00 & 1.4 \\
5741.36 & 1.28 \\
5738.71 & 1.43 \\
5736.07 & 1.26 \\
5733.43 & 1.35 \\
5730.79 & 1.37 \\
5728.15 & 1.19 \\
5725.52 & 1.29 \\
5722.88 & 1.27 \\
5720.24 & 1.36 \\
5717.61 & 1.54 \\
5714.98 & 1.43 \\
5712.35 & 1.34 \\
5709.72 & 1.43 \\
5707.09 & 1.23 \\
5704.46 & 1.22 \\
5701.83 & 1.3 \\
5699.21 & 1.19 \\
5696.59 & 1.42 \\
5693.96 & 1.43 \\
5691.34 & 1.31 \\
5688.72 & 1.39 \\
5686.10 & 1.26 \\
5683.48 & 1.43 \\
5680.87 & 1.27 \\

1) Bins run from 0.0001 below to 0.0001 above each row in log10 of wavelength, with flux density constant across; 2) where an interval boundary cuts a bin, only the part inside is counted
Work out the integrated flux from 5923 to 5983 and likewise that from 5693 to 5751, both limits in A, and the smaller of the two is 77.1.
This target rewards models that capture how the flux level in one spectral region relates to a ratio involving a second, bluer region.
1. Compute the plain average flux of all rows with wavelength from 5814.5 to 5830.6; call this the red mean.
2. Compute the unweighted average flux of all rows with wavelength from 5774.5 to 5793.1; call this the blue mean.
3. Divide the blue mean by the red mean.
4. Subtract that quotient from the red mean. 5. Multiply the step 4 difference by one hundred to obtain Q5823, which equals 48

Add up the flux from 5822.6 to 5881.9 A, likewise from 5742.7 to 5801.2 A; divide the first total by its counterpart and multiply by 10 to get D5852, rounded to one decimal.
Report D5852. 10.7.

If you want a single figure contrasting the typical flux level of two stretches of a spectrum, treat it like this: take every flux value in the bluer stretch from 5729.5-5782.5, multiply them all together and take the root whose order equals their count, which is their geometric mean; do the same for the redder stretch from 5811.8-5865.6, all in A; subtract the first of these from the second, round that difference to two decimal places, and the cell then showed 0.09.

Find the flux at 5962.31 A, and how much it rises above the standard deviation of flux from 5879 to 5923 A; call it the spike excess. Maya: 1.25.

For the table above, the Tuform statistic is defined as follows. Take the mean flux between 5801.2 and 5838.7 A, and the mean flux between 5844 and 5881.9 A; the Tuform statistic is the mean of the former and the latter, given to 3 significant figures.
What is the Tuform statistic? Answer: 1.42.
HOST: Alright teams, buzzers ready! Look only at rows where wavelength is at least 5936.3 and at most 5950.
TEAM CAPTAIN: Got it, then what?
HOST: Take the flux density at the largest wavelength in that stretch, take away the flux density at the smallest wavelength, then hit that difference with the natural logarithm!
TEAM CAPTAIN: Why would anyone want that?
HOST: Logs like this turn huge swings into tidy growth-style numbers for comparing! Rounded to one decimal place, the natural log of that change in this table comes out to -3.2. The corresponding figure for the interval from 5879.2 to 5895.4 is -2.8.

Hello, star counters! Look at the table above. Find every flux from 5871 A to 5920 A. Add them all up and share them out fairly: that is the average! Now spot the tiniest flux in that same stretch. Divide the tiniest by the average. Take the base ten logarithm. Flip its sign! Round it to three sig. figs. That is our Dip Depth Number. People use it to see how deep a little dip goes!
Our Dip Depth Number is 0.142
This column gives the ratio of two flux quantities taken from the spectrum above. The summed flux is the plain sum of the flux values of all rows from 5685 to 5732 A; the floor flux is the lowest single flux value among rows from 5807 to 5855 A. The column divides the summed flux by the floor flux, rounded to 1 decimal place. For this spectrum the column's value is 19.3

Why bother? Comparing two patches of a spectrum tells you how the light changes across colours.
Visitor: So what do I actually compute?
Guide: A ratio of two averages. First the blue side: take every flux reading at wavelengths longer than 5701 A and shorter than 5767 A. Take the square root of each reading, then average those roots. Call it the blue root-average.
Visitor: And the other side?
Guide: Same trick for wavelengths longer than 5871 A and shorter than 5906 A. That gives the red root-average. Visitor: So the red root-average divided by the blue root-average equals 1.02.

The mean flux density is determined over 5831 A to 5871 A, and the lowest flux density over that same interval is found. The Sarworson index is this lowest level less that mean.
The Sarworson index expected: -0.106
